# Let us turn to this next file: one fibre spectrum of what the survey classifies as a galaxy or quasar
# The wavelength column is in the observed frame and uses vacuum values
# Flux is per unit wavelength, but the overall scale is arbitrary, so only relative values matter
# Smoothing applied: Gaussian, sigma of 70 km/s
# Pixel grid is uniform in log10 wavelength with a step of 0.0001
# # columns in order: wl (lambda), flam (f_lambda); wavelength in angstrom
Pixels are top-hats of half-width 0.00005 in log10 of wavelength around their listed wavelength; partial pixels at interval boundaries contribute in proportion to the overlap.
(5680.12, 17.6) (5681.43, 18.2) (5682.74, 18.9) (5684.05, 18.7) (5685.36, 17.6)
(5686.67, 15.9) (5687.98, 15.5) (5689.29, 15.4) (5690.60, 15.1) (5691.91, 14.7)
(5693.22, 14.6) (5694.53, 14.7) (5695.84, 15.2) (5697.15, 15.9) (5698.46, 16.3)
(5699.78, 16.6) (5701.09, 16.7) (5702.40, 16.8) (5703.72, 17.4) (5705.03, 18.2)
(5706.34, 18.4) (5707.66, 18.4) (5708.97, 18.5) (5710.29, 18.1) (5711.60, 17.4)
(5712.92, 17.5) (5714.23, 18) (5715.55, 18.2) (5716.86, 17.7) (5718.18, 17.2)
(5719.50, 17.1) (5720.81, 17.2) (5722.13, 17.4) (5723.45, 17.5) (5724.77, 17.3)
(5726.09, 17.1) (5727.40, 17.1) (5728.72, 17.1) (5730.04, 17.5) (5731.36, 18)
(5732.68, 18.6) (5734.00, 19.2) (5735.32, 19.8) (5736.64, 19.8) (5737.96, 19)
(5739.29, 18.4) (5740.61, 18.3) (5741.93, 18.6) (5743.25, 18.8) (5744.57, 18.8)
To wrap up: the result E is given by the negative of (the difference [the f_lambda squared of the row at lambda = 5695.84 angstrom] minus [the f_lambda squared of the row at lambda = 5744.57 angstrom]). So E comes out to 122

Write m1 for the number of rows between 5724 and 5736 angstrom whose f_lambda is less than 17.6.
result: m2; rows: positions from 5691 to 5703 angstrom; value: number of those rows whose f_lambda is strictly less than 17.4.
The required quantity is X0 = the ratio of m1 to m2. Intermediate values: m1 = 5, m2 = 9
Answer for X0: 0.6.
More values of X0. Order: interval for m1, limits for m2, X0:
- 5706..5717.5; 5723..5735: 0.5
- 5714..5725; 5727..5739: 3.0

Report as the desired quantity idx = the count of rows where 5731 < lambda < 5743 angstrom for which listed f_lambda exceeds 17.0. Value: 9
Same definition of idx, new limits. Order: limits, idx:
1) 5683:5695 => 2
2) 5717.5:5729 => 9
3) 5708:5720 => 9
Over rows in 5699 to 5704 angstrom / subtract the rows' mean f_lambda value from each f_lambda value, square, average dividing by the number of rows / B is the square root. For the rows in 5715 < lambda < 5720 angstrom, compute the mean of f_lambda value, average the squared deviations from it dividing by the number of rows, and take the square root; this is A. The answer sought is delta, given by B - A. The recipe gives -0.13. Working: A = 0.44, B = 0.3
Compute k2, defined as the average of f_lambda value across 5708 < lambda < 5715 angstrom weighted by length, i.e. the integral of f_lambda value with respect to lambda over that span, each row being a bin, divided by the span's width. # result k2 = 17.9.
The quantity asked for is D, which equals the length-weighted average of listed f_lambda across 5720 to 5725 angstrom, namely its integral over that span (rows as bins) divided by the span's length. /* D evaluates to 17.3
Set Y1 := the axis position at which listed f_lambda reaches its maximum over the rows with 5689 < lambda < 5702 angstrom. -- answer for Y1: 5701.09 angstrom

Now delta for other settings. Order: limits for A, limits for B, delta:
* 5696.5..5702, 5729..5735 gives 0.33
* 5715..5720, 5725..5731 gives -0.27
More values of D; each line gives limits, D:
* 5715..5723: 17.5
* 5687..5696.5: 15.1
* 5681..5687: 17.9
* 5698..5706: 17.1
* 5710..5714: 17.7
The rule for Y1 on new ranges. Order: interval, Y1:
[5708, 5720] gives 5708.97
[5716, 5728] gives 5716.86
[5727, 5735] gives 5734.00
